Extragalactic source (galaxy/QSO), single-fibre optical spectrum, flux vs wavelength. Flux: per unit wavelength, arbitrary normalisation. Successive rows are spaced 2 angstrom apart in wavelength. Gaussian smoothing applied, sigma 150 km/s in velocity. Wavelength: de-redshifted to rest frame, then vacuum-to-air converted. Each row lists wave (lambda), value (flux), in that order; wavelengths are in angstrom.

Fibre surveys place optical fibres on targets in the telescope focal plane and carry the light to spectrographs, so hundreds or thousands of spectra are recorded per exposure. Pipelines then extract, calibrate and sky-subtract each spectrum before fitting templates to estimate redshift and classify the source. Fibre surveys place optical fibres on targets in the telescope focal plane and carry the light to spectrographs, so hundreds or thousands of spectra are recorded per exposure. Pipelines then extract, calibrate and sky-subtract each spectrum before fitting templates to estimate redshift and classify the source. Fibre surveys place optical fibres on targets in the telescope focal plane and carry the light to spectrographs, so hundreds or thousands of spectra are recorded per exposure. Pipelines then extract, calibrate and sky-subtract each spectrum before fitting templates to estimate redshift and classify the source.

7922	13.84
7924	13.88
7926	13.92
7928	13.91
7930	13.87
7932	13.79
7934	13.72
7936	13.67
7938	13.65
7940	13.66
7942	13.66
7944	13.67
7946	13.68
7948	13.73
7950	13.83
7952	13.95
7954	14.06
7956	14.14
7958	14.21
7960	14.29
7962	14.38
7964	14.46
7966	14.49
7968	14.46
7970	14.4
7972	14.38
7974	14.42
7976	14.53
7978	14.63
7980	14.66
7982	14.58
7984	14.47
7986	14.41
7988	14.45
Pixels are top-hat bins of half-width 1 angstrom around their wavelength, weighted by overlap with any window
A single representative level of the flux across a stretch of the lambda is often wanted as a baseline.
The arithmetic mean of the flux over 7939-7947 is 13.7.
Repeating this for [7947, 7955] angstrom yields 13.9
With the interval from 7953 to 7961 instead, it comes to 14.2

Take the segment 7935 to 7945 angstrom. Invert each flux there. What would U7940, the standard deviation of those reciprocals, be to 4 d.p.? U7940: 0.0000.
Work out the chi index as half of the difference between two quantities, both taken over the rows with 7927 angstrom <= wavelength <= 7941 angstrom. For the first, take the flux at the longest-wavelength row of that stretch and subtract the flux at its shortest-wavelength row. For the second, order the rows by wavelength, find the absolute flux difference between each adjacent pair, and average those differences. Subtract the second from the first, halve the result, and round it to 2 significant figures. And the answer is -0.15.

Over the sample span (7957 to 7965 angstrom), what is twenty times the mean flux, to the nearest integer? 287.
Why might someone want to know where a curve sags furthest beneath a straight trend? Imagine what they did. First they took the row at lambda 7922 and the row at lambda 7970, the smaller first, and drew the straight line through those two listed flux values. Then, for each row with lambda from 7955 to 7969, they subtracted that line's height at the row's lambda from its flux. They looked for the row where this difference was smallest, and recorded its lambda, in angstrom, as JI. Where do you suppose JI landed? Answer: 7956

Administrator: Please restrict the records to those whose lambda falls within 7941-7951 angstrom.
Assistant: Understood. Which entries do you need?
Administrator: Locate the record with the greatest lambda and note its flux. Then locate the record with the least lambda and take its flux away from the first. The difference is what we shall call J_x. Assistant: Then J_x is 0.17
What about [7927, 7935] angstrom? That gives -0.19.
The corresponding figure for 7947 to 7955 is 0.33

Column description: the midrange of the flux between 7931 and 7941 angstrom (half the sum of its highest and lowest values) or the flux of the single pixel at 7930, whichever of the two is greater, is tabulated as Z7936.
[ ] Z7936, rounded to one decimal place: 13.9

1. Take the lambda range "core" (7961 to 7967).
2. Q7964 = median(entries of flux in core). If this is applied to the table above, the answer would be 14.5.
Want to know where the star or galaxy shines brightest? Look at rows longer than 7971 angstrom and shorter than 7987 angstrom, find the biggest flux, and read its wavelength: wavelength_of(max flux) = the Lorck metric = 7980 angstrom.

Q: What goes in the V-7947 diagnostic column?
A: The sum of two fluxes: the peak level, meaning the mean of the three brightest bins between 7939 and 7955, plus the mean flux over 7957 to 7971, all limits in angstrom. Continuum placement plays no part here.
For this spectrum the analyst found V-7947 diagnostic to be 28.3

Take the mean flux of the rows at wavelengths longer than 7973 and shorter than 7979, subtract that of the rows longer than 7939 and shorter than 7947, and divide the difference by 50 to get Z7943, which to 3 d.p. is 0.017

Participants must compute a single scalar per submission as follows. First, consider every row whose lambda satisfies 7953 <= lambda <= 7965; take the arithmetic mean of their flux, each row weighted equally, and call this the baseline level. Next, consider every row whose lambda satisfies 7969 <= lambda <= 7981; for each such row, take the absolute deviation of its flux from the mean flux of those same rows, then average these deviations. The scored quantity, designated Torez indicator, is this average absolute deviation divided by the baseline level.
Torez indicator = 0.0072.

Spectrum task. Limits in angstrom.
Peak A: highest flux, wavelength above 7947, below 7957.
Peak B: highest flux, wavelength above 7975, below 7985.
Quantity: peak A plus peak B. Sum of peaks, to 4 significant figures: 28.80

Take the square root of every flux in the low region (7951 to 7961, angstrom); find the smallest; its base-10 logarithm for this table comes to 0.572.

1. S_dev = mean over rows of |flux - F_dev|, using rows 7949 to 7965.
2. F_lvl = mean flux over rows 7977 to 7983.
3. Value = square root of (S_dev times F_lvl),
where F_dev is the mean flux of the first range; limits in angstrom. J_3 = 1.6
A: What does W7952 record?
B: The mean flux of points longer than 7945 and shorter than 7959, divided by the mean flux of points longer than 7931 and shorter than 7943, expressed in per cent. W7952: 101.8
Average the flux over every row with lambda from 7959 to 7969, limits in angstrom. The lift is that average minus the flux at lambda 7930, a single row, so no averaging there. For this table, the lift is 0.5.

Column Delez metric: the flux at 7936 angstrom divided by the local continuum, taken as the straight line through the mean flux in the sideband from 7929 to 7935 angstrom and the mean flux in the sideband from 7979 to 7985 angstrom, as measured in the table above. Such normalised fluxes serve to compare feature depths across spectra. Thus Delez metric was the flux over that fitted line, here 0.99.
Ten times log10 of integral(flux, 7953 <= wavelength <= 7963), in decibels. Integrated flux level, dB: 21.5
